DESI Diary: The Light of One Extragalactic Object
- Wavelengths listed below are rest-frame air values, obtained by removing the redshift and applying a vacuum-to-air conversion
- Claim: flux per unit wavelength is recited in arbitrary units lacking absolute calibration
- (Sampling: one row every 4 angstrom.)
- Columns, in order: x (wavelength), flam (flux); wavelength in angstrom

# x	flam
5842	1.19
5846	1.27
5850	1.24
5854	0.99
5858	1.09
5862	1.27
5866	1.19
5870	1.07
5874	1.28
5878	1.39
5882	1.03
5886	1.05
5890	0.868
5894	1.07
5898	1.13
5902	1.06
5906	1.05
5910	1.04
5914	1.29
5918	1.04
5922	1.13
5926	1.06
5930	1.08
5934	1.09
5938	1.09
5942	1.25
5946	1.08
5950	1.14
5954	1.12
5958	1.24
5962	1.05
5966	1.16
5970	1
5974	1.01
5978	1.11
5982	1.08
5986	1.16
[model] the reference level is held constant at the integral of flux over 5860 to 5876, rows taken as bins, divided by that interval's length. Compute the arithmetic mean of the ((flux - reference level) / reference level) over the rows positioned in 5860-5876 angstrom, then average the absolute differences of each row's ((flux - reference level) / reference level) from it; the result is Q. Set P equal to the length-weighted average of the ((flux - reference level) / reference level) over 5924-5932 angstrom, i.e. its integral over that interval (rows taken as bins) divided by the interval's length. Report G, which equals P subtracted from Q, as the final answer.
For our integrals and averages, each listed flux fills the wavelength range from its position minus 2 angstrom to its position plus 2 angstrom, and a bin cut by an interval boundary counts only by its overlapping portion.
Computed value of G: 0.170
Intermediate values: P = -0.110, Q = 0.060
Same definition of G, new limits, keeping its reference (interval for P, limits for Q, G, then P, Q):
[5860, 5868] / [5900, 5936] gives 0.020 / 0.023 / 0.043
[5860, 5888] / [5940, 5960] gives 0.069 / -0.016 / 0.053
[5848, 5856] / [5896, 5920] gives 0.133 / -0.073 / 0.060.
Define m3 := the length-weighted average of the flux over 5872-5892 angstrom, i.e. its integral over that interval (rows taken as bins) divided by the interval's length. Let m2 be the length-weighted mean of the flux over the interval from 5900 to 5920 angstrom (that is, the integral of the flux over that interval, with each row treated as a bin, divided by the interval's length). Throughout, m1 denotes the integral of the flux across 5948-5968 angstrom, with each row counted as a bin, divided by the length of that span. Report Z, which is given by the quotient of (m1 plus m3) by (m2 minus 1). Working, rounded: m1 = 1.14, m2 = 1.10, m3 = 1.12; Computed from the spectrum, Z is 23.6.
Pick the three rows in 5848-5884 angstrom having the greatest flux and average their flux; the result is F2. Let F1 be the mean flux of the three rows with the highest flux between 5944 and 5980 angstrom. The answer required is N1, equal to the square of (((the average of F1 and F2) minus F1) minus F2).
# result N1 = 1.55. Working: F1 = 1.18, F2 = 1.31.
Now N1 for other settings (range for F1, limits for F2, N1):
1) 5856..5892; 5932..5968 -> 1.60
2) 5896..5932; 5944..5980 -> 1.40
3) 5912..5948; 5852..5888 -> 1.61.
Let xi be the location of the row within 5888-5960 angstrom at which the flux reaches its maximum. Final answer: 5914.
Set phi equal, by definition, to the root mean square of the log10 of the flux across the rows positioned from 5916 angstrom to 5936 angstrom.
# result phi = 0.04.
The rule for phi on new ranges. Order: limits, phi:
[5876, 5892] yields 0.08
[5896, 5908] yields 0.04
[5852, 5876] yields 0.07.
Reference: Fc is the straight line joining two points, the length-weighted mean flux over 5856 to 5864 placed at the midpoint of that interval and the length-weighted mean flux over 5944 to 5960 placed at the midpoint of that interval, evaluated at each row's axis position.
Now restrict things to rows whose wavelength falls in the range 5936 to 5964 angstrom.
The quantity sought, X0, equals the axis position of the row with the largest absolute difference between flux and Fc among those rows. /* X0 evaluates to 5942 angstrom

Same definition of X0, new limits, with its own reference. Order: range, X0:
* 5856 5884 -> 5878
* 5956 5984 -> 5970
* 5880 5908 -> 5890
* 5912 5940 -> 5914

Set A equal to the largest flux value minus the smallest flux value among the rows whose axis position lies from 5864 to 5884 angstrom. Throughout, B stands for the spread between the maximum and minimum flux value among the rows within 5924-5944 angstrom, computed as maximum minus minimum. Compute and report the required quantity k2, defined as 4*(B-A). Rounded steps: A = 0.36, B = 0.19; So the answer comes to -0.68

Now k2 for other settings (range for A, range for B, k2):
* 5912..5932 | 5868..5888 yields 0.44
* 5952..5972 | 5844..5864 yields 0.16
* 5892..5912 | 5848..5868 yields 0.76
